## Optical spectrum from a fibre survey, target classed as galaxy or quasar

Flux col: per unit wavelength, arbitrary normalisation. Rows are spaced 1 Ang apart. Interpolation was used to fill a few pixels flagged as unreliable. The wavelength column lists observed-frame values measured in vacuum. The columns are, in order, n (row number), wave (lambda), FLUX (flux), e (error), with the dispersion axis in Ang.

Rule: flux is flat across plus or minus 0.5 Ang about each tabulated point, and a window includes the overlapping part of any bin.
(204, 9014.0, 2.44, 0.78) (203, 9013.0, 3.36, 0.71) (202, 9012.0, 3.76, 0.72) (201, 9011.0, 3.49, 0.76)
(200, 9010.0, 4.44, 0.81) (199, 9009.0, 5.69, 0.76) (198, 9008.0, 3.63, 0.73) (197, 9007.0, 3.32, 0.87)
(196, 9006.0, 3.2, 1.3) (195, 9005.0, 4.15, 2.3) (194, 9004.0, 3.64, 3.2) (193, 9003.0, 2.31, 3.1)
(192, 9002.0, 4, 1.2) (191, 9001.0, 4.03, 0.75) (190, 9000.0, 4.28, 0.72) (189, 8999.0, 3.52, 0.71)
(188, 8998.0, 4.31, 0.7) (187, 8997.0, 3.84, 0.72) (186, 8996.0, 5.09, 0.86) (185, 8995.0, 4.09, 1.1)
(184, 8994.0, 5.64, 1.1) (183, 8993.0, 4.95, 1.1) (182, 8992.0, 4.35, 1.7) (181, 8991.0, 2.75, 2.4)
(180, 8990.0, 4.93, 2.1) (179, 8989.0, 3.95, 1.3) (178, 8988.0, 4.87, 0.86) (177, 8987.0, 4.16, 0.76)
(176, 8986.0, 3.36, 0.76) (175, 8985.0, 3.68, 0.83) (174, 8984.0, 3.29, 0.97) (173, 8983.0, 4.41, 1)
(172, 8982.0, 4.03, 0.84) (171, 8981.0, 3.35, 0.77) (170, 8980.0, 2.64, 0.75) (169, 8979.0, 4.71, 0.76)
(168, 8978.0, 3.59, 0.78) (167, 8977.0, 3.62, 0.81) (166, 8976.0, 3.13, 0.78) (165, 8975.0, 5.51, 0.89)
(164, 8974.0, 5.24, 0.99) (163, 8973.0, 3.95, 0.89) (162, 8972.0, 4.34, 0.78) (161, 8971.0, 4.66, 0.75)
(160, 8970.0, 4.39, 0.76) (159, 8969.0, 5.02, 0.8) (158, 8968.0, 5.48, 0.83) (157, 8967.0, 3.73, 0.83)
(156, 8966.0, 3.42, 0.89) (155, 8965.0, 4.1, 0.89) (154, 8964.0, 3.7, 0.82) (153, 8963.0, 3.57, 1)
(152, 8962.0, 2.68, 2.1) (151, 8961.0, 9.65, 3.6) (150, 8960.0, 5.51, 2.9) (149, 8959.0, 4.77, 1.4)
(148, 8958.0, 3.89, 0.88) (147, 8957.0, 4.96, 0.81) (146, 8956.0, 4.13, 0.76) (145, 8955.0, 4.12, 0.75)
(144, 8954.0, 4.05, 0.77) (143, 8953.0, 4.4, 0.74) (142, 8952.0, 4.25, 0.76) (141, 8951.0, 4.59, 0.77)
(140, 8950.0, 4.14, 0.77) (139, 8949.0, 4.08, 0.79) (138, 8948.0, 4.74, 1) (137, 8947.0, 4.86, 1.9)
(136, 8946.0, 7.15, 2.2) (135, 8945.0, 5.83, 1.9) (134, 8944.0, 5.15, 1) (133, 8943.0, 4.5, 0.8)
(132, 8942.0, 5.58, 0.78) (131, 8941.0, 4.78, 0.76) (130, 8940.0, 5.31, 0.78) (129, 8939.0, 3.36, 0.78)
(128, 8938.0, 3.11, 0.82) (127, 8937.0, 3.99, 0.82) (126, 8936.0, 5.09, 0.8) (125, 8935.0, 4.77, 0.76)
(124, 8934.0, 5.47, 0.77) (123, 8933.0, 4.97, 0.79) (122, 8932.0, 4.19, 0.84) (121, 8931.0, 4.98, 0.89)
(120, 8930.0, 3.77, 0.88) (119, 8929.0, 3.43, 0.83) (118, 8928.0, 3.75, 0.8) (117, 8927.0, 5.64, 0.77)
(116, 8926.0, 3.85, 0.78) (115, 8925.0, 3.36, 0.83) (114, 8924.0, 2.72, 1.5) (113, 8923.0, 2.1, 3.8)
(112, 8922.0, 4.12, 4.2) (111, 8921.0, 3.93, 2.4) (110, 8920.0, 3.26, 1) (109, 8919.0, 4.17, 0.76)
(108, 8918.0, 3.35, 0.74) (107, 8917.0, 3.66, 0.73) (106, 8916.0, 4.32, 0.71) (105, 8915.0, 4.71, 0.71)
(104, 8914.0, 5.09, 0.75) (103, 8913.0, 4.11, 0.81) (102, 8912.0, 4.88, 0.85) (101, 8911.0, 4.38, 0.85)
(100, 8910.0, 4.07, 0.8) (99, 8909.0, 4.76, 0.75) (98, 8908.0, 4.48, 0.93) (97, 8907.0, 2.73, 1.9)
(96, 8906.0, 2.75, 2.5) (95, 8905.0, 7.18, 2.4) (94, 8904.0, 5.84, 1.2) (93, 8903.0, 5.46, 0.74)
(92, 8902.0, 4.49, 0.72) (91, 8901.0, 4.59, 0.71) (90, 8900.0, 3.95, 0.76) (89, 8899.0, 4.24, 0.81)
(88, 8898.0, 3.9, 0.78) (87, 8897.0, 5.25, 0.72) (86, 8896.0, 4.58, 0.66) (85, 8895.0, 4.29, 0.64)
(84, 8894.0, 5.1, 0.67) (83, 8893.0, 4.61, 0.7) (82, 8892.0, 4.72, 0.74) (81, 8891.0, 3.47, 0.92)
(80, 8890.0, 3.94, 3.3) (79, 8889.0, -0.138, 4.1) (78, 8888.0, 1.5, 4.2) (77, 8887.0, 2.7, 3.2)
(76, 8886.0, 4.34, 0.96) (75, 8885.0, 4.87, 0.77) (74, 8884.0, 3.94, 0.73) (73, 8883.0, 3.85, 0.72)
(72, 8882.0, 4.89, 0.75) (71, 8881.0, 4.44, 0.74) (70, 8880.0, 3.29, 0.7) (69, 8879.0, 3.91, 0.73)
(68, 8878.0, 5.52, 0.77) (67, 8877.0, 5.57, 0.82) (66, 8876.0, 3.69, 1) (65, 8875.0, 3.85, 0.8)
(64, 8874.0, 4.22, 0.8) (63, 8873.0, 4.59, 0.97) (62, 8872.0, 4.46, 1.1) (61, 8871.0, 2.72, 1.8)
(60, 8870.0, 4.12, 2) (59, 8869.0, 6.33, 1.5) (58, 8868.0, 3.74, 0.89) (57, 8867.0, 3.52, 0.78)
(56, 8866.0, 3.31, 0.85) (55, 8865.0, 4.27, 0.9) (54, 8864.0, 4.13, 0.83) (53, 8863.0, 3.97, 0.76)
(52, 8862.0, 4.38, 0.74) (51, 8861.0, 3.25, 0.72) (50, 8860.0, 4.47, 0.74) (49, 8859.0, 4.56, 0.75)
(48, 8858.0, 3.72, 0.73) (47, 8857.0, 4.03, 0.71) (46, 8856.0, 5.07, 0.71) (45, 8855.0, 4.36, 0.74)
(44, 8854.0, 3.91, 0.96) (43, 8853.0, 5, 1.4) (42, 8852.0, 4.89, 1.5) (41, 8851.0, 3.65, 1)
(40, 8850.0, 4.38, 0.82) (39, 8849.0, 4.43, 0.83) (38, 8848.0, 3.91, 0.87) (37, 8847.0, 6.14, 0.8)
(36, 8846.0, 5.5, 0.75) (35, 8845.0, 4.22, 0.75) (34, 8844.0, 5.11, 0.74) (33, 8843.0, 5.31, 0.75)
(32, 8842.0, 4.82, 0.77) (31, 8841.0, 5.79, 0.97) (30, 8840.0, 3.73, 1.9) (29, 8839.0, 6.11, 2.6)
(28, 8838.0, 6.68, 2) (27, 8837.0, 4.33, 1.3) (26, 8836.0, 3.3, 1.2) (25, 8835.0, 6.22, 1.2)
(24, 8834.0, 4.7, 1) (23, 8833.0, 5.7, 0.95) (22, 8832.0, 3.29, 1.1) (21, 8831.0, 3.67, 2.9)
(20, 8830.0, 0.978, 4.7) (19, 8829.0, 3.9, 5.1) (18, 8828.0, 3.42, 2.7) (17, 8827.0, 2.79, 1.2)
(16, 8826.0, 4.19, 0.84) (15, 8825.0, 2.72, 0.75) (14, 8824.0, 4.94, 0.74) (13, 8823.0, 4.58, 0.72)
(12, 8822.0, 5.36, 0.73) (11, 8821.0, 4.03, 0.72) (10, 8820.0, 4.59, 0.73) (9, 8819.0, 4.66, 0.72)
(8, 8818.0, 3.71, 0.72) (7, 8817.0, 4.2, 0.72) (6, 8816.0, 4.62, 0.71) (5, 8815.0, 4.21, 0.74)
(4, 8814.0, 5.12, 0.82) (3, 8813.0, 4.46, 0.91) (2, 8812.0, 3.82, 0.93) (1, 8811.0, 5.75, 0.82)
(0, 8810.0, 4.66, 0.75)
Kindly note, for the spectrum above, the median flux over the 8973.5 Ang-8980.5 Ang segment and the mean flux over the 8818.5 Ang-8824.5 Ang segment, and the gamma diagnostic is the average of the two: 4.16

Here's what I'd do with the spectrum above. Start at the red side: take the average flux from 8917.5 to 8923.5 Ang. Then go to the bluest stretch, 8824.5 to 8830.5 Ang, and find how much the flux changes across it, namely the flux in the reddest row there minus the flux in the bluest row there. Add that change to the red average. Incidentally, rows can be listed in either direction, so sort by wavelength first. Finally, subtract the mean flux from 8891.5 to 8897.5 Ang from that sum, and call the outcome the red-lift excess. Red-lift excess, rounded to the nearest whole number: -3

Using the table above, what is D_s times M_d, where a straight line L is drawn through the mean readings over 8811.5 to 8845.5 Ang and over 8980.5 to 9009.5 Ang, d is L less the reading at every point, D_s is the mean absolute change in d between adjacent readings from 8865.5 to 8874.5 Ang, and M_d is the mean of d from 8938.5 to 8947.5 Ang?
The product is -1.1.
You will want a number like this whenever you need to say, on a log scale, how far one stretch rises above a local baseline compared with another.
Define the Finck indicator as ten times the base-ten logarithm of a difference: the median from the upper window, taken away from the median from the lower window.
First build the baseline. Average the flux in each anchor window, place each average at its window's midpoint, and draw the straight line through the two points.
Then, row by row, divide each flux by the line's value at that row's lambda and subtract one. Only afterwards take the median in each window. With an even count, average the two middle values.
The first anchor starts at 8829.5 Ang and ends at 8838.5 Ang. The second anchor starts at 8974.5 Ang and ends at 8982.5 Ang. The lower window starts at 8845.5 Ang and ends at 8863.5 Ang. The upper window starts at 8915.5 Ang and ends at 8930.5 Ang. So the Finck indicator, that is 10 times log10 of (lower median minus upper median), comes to -10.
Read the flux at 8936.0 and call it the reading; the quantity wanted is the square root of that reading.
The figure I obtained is 2.26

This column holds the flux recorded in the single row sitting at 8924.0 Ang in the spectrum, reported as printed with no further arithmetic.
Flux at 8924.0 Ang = 2.72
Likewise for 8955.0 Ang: 4.12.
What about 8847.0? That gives 6.14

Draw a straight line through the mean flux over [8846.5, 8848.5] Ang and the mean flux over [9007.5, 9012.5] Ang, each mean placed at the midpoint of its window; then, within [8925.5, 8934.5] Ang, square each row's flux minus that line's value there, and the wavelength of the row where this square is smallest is 8931.0 Ang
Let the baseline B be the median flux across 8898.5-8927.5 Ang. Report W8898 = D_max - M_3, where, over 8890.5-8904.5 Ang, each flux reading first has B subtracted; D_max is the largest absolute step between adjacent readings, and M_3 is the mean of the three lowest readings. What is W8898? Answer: 1.75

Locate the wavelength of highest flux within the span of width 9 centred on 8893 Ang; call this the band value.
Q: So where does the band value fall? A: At 8897.0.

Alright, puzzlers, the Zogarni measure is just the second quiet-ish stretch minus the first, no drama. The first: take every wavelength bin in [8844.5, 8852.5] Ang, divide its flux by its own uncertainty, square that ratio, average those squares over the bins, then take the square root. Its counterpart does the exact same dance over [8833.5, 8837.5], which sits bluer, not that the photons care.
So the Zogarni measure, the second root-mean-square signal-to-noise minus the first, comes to -1.4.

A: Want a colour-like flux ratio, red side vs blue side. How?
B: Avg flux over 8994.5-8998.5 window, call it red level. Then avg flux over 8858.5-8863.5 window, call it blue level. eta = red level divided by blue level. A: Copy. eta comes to 1.05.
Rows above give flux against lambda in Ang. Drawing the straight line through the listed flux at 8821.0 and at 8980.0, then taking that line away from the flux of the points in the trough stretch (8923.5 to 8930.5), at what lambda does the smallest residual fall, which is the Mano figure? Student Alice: 8924.0 Ang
